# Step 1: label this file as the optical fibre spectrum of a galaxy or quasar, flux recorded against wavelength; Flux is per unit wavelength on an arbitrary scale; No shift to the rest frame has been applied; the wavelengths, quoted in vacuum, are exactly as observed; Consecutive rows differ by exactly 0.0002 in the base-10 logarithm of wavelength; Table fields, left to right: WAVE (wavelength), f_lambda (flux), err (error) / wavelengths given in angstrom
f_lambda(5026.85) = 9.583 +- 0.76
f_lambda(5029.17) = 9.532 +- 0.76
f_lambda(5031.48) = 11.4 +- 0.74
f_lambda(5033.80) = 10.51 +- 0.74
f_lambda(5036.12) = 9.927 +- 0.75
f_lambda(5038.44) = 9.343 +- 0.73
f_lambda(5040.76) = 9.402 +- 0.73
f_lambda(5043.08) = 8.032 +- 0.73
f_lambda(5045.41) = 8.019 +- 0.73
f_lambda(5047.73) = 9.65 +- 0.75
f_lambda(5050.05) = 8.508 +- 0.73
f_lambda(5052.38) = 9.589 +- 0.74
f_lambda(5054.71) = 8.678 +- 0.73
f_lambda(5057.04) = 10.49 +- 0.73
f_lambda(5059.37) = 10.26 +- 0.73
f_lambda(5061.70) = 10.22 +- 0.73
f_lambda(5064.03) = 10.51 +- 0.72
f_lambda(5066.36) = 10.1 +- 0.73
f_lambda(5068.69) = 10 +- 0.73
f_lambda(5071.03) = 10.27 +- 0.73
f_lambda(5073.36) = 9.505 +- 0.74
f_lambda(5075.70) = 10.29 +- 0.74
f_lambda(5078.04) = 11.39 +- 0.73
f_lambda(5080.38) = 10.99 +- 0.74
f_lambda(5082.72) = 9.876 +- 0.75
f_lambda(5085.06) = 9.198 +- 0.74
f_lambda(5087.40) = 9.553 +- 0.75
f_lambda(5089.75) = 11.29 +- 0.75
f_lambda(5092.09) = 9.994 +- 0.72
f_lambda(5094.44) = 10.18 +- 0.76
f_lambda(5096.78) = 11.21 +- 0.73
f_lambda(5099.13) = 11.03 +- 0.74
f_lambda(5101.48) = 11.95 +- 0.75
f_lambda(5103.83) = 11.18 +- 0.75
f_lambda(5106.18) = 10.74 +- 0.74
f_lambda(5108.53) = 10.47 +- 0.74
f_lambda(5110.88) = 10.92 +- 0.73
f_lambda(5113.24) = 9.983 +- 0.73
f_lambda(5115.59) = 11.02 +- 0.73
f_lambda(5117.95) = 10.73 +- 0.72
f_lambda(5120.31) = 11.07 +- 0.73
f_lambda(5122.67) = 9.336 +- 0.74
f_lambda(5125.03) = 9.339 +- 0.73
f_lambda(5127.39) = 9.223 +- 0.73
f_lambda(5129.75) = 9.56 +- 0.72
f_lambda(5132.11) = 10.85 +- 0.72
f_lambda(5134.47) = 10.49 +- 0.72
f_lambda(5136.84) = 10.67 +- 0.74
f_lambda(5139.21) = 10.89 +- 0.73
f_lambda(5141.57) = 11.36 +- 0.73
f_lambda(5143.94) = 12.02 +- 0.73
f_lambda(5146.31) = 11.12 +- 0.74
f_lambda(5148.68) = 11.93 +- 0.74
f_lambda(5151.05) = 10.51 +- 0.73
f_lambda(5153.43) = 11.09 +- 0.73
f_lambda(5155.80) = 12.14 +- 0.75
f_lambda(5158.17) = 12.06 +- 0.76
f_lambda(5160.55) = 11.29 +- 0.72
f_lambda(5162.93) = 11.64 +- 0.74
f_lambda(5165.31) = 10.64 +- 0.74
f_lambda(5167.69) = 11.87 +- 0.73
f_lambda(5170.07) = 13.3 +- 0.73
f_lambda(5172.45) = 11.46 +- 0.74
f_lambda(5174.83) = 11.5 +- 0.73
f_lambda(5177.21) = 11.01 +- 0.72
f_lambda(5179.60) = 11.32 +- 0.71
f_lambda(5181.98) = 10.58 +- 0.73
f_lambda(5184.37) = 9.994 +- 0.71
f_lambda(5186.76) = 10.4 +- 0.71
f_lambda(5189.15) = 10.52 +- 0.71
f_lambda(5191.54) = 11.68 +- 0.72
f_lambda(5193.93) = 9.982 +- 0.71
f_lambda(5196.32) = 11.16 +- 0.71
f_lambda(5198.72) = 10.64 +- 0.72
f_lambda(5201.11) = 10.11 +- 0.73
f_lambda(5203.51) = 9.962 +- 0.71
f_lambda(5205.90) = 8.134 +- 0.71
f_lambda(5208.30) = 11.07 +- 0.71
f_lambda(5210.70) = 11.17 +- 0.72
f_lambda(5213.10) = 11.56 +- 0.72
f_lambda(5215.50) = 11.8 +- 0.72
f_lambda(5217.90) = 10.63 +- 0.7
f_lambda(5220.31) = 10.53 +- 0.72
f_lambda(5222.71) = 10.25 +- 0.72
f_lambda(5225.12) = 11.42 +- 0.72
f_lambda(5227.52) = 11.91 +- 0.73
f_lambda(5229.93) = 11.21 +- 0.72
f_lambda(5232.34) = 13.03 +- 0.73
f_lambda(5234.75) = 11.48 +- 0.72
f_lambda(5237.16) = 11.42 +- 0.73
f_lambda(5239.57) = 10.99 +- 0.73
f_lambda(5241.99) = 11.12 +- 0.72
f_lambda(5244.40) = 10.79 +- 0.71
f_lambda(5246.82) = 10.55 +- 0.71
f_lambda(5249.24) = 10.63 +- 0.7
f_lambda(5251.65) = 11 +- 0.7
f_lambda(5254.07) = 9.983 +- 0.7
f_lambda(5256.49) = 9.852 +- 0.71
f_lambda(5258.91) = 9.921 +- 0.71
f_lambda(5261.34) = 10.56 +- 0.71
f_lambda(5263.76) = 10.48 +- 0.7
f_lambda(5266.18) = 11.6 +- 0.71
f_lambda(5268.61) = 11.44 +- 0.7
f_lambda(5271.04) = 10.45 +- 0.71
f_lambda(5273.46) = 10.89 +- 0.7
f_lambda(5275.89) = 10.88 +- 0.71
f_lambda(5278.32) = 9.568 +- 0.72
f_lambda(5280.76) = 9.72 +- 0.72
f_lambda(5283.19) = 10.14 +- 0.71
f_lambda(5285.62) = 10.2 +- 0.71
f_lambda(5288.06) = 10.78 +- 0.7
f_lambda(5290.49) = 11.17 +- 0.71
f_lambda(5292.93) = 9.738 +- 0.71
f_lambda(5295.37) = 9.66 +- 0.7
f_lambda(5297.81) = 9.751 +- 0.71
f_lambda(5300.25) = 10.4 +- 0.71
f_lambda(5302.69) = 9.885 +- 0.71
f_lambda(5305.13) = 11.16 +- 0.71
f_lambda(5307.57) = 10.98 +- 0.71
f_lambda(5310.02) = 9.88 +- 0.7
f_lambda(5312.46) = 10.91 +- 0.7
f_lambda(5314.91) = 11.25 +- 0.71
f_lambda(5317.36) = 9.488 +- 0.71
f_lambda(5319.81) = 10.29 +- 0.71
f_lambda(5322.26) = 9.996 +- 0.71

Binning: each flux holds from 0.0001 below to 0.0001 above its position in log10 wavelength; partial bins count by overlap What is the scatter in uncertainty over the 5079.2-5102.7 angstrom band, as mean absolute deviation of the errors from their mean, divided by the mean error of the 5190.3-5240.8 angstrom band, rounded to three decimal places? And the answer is 0.013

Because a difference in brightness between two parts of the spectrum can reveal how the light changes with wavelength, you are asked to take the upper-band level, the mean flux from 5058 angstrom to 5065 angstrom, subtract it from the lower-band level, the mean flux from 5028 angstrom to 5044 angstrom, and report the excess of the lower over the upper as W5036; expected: -0.6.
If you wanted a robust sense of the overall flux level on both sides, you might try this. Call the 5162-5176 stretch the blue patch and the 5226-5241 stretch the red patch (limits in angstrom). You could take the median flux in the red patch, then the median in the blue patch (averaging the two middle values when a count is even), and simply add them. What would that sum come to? 23.0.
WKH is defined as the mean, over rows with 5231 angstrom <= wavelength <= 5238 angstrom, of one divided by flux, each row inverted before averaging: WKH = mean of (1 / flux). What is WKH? 0.084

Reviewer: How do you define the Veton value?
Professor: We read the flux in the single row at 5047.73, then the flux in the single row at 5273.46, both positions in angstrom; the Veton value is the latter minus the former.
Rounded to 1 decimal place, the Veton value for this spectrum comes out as 1.2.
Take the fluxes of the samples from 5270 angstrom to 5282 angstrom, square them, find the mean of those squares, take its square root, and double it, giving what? 20.6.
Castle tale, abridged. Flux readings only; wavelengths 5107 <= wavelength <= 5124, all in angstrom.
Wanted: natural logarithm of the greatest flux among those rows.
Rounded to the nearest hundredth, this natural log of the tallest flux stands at 2.40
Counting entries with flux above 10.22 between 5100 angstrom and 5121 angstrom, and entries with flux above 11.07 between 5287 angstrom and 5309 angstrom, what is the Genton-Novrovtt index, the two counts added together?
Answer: 10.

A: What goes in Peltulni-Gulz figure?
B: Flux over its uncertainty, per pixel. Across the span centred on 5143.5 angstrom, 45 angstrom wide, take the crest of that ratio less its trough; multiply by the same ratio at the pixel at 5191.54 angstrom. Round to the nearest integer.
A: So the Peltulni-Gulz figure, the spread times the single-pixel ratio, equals 62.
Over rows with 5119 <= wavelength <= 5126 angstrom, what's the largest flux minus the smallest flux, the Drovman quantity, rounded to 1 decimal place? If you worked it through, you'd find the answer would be 1.7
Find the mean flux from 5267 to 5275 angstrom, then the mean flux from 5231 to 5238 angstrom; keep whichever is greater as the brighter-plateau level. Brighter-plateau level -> 12.0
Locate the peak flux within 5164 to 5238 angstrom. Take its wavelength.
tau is 5170.07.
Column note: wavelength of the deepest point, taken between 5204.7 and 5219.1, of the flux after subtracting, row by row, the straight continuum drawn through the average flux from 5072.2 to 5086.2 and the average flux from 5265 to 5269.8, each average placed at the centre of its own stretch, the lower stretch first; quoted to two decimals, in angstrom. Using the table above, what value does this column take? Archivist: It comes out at 5205.90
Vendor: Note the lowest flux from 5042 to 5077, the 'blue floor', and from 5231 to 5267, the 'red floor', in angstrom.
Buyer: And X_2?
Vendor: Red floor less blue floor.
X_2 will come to 1.8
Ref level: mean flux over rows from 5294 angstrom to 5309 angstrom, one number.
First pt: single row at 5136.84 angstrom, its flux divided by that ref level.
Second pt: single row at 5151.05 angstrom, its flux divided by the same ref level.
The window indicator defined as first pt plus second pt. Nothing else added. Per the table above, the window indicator 2.06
